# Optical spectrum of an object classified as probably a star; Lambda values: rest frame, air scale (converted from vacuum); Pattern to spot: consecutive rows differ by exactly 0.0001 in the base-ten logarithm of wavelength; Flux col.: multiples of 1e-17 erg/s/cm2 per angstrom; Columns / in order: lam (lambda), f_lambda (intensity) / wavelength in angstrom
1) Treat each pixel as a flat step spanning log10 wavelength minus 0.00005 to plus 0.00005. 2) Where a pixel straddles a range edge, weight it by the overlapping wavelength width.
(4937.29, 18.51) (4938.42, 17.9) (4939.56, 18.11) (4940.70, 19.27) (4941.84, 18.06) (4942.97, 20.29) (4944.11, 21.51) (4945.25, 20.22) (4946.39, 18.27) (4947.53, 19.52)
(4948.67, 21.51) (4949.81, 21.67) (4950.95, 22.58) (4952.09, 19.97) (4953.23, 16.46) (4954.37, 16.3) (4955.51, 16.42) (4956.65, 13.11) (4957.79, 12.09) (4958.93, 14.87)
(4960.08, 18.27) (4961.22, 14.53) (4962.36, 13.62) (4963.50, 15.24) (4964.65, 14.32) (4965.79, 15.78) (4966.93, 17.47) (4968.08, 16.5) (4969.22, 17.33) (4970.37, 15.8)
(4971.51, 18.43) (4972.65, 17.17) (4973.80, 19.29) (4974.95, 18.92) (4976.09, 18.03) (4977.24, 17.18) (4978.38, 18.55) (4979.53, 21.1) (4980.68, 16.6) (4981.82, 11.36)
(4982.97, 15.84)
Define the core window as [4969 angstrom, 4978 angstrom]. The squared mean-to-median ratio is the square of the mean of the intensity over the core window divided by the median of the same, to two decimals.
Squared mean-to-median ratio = 1.01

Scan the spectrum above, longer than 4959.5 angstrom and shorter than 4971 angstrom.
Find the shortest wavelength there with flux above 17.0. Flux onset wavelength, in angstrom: 4960.08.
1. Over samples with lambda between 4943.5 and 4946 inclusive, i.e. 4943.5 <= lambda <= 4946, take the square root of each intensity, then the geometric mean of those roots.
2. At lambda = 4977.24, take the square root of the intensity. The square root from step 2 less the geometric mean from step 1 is -0.4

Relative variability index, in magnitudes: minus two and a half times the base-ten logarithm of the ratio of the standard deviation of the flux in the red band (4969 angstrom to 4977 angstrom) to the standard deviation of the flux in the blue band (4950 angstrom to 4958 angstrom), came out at 1.21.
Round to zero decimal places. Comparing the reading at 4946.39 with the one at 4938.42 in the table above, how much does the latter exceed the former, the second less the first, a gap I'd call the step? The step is 0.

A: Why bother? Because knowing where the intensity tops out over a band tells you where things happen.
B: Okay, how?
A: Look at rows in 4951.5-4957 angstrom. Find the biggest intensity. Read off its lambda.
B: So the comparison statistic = 4952.09 angstrom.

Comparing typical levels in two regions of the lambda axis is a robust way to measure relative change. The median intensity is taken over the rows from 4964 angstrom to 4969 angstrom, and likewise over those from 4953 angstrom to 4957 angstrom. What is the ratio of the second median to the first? 1.01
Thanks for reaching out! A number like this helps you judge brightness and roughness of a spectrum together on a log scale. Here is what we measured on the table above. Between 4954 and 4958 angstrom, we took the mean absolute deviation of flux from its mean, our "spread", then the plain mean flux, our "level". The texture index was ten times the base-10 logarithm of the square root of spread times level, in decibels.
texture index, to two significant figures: 7.2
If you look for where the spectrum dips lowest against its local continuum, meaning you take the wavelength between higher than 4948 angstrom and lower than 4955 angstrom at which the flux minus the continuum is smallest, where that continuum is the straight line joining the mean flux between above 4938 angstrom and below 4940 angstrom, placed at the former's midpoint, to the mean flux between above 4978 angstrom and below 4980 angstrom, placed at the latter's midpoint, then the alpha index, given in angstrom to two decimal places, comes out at 4954.37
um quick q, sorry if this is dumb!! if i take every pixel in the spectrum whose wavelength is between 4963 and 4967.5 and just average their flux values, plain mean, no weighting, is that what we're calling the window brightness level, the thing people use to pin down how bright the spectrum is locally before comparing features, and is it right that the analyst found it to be 16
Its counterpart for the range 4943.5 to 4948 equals 20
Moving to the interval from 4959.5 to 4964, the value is 15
